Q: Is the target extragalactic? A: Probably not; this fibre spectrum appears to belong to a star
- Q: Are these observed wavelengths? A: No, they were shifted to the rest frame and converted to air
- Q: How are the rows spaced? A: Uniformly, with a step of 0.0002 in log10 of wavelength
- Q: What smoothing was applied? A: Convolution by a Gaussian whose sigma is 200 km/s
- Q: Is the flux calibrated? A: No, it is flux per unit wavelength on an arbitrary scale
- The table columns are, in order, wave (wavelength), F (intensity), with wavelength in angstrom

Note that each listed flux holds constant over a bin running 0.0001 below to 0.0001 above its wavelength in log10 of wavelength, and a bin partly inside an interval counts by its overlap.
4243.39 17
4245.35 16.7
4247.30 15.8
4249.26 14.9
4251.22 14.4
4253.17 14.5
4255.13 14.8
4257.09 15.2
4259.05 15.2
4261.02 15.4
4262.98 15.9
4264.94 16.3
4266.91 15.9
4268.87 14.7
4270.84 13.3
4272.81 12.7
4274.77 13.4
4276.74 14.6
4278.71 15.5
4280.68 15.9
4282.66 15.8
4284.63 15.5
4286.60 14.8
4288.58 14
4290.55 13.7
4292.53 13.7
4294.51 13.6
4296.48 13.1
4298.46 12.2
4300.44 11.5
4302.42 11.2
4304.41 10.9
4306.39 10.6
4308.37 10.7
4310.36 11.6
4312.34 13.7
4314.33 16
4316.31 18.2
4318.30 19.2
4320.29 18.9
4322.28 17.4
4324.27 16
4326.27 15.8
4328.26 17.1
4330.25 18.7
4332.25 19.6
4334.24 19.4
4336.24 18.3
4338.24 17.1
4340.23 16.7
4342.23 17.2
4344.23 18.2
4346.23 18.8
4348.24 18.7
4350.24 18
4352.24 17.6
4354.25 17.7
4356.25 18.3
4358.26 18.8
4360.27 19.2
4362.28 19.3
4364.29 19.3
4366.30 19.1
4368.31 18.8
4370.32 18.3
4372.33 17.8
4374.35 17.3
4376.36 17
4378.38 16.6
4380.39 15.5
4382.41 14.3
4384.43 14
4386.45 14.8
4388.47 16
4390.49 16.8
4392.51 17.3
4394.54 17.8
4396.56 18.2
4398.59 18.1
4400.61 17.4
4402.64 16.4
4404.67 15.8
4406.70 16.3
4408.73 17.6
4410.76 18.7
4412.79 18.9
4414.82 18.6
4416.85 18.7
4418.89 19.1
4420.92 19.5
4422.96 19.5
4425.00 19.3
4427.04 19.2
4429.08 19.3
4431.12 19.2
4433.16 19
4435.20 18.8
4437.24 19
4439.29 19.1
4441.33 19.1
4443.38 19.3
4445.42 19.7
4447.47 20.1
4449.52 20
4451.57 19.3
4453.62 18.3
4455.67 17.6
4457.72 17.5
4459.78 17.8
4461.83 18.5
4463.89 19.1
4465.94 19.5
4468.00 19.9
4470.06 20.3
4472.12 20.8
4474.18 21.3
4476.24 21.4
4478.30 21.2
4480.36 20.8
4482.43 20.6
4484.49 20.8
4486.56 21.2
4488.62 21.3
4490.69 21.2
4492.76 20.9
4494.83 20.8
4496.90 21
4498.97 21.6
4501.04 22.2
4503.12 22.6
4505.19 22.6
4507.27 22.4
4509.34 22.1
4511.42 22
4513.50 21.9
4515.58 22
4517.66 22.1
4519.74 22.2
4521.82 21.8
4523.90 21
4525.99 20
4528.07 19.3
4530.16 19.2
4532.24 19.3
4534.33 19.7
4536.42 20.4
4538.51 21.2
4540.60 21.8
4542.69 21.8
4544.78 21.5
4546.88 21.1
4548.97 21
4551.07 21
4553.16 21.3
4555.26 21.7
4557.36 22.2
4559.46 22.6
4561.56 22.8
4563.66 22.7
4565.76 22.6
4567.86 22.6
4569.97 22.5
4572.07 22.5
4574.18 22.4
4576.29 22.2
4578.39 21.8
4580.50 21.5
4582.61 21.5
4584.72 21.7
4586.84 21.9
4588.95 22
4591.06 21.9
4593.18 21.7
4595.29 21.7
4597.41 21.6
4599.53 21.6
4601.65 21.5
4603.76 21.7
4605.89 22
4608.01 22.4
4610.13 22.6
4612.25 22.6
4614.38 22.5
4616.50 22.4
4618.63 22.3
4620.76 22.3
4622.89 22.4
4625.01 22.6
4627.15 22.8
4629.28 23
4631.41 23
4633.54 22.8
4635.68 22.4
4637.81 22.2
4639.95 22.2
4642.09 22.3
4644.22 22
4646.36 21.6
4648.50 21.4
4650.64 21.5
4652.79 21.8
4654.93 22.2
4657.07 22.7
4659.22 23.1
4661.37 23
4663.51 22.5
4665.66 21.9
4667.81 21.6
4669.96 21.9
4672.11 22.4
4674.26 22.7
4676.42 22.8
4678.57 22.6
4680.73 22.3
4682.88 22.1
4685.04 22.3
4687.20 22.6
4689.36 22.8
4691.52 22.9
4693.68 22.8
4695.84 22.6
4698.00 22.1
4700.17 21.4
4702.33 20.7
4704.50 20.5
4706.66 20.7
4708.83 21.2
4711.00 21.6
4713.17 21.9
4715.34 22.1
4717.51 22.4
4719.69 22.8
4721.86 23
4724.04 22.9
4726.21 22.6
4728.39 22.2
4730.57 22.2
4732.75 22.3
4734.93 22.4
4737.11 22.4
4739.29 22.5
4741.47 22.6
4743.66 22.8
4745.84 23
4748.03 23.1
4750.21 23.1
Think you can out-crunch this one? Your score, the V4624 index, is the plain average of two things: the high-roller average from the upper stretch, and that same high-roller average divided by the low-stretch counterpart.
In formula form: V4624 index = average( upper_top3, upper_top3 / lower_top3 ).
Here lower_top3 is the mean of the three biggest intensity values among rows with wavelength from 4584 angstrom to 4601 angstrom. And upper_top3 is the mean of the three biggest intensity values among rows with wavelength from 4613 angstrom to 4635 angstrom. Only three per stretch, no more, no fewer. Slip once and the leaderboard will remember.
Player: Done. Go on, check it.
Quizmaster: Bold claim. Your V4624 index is 12.0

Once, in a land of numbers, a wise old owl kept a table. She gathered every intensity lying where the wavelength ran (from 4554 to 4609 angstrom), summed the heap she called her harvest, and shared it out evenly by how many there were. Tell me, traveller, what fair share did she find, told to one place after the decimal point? 22.0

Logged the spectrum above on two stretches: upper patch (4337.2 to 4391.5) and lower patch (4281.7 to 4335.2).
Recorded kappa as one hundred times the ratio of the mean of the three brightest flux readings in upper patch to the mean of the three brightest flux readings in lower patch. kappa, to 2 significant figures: 99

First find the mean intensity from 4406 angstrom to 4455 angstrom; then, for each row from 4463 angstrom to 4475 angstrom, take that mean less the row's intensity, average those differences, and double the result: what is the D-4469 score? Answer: -2.3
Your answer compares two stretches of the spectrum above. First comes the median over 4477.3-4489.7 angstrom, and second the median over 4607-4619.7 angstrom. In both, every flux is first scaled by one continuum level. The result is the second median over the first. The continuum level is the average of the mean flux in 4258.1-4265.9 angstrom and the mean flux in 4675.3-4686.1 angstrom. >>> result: 1.07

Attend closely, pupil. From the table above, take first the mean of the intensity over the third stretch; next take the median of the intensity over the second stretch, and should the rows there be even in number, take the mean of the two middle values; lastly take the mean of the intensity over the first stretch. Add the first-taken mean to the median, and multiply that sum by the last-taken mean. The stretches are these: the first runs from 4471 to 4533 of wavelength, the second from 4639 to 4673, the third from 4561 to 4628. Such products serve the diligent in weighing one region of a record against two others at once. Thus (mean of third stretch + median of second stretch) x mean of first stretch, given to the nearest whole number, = 941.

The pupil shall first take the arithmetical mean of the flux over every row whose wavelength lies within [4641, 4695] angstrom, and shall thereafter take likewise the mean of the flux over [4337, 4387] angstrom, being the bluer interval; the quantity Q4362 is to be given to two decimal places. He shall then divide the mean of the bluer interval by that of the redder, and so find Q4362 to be 0.79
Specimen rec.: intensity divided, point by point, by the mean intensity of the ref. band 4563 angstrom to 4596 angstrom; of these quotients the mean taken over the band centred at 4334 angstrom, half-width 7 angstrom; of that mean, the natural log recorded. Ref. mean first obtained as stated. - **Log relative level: -0.197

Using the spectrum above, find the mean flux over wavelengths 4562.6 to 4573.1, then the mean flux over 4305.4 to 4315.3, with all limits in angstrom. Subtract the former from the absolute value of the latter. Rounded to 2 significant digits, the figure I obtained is -10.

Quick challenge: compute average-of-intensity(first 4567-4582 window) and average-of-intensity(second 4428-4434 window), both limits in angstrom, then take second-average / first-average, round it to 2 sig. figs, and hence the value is 0.86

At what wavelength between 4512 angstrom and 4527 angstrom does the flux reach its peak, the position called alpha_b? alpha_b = 4519.74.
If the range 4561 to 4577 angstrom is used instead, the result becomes 4561.56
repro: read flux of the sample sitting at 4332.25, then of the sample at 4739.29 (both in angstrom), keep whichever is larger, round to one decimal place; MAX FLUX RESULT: 22.5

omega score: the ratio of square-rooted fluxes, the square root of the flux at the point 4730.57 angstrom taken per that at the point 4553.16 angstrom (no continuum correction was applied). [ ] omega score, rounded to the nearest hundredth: 1.02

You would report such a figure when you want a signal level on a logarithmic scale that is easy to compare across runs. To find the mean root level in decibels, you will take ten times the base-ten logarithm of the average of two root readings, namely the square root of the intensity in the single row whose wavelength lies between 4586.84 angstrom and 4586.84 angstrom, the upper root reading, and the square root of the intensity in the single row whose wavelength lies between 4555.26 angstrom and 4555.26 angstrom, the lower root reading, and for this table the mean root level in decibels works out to 6.69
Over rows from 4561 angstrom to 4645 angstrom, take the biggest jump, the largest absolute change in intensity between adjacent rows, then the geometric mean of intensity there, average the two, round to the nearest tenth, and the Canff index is 11.3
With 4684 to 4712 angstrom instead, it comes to 11.3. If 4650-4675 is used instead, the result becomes 11.4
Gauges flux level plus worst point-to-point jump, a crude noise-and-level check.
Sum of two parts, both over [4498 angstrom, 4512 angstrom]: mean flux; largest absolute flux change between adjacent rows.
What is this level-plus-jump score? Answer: 22.8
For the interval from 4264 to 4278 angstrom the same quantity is 15.8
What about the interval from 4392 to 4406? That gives 18.3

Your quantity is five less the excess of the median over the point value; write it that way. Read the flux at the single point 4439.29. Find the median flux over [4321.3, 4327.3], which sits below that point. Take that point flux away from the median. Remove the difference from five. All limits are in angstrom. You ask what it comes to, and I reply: 8.1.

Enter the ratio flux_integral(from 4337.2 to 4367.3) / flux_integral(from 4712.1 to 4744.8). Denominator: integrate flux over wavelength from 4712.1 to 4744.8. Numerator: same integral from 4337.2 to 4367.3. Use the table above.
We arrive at 0.75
